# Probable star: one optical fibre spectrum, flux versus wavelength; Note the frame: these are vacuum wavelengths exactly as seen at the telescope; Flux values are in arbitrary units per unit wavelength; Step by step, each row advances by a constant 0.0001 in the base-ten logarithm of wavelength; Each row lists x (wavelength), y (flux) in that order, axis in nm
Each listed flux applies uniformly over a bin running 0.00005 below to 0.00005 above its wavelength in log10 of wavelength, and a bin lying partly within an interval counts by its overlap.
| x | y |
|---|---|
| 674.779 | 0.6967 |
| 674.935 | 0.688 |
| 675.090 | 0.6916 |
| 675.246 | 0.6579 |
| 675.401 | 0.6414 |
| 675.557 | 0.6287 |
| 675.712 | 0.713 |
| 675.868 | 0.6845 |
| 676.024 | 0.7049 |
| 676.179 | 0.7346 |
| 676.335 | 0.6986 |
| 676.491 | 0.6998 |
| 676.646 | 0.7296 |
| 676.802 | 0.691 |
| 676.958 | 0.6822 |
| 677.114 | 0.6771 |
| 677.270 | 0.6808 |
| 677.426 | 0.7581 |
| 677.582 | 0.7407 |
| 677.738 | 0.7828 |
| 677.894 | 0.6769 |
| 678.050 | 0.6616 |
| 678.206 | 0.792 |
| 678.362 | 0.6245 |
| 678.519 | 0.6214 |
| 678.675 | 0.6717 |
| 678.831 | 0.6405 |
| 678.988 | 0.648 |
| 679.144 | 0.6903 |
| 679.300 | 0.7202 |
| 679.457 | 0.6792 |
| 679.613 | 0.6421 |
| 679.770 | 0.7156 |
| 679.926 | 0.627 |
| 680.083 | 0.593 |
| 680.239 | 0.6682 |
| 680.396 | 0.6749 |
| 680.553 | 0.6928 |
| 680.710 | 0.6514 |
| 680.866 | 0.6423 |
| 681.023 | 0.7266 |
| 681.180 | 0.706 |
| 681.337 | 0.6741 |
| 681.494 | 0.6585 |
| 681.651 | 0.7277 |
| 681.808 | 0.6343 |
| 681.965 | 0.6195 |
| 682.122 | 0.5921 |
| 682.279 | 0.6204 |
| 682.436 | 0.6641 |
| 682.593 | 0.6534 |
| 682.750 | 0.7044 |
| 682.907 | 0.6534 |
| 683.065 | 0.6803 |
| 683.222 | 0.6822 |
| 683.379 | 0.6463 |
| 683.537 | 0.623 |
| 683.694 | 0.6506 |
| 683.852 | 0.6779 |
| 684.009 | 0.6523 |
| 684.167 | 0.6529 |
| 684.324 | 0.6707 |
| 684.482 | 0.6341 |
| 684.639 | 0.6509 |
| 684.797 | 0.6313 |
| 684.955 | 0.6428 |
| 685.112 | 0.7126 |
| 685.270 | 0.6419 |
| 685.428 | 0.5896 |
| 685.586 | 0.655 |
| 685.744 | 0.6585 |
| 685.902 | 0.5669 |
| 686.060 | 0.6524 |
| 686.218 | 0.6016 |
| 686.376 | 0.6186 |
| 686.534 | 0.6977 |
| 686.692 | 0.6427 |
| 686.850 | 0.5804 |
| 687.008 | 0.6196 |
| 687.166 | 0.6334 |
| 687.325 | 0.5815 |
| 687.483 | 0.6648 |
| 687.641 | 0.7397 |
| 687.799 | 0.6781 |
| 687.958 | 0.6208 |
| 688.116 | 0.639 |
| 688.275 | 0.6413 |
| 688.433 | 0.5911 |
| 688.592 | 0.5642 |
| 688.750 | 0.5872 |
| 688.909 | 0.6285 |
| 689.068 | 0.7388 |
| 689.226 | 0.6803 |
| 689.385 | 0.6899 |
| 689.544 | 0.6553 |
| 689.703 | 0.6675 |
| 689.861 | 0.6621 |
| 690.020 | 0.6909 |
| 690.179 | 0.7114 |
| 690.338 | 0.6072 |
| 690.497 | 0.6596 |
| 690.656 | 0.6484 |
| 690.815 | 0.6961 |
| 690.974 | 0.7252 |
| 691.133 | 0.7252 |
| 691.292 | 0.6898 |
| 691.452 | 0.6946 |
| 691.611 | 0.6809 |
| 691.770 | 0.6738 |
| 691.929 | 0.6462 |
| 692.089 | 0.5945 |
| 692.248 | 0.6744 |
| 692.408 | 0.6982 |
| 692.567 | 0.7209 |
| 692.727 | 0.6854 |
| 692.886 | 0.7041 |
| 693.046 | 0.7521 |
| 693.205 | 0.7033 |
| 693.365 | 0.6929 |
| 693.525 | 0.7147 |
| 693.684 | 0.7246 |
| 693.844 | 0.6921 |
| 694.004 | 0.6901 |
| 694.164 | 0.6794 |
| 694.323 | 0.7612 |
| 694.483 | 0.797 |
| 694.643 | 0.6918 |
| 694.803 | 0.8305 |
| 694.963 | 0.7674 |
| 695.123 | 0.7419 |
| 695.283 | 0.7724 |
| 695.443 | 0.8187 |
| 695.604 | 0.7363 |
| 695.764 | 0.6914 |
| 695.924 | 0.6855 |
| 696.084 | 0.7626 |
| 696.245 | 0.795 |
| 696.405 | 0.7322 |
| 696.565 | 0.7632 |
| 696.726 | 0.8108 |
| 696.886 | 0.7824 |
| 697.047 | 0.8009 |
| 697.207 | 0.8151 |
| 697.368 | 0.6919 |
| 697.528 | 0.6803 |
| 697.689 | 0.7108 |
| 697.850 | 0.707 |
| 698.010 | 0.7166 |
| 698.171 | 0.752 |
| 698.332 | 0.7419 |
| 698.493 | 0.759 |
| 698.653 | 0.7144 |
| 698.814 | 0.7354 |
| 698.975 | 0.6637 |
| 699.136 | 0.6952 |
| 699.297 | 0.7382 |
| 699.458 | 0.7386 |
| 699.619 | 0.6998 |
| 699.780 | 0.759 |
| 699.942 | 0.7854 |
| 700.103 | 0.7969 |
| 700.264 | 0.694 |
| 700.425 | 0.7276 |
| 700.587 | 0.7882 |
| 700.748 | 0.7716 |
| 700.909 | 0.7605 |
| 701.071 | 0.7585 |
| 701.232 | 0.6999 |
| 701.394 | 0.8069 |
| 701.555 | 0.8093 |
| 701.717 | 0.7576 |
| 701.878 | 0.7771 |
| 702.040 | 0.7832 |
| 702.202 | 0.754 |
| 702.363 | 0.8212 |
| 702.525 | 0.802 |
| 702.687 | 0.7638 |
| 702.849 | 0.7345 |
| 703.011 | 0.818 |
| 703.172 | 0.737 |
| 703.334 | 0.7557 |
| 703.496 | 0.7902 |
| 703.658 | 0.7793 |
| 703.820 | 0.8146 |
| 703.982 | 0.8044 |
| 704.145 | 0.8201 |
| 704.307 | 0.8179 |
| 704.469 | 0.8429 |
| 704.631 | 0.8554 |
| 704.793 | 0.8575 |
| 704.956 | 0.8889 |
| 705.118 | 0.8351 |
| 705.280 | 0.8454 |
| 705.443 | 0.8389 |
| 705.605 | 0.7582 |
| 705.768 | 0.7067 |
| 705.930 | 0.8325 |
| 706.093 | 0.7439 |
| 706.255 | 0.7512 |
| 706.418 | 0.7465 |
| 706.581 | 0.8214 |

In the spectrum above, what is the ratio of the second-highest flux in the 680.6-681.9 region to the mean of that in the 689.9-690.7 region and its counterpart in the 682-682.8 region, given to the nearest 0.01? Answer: 1.07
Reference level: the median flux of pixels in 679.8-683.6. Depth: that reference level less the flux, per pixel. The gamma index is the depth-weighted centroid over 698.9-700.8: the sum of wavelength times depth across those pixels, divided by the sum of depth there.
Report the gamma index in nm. 700.03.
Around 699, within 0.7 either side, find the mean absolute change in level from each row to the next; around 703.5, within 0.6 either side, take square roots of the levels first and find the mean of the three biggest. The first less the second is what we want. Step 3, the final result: -0.87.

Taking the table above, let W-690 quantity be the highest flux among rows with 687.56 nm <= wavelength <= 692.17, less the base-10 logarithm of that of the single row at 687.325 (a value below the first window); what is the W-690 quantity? 0.98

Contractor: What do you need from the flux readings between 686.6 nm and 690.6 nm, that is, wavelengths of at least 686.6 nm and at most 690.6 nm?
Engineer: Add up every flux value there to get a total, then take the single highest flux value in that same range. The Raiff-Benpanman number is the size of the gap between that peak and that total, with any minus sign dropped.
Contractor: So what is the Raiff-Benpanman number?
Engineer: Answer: 15.4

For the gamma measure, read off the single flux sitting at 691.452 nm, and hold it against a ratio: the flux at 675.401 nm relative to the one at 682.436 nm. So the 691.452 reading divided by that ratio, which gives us 0.719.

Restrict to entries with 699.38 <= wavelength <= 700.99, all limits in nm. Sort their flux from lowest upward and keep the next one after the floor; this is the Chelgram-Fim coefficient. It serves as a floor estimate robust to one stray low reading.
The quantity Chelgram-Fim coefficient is 0.6998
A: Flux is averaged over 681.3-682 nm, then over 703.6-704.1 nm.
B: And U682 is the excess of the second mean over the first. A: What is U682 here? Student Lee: 0.14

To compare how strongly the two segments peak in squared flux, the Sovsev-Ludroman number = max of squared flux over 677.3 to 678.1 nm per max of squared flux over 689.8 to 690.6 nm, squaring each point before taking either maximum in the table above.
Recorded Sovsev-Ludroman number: 1.21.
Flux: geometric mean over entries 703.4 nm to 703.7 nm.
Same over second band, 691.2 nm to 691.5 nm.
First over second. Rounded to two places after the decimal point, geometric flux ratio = 1.13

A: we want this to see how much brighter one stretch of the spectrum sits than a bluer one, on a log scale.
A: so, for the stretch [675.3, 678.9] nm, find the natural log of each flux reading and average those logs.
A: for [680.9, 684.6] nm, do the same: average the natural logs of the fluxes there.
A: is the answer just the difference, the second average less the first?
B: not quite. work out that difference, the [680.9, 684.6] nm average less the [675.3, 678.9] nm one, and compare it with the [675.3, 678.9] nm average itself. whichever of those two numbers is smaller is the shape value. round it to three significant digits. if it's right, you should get -0.369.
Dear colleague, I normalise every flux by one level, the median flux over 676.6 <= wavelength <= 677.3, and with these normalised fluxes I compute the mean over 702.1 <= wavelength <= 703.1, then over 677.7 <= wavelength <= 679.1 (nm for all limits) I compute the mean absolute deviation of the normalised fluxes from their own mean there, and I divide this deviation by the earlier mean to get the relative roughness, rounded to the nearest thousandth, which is 0.061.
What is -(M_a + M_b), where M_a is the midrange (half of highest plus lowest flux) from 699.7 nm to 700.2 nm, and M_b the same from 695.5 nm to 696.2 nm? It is -1.50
